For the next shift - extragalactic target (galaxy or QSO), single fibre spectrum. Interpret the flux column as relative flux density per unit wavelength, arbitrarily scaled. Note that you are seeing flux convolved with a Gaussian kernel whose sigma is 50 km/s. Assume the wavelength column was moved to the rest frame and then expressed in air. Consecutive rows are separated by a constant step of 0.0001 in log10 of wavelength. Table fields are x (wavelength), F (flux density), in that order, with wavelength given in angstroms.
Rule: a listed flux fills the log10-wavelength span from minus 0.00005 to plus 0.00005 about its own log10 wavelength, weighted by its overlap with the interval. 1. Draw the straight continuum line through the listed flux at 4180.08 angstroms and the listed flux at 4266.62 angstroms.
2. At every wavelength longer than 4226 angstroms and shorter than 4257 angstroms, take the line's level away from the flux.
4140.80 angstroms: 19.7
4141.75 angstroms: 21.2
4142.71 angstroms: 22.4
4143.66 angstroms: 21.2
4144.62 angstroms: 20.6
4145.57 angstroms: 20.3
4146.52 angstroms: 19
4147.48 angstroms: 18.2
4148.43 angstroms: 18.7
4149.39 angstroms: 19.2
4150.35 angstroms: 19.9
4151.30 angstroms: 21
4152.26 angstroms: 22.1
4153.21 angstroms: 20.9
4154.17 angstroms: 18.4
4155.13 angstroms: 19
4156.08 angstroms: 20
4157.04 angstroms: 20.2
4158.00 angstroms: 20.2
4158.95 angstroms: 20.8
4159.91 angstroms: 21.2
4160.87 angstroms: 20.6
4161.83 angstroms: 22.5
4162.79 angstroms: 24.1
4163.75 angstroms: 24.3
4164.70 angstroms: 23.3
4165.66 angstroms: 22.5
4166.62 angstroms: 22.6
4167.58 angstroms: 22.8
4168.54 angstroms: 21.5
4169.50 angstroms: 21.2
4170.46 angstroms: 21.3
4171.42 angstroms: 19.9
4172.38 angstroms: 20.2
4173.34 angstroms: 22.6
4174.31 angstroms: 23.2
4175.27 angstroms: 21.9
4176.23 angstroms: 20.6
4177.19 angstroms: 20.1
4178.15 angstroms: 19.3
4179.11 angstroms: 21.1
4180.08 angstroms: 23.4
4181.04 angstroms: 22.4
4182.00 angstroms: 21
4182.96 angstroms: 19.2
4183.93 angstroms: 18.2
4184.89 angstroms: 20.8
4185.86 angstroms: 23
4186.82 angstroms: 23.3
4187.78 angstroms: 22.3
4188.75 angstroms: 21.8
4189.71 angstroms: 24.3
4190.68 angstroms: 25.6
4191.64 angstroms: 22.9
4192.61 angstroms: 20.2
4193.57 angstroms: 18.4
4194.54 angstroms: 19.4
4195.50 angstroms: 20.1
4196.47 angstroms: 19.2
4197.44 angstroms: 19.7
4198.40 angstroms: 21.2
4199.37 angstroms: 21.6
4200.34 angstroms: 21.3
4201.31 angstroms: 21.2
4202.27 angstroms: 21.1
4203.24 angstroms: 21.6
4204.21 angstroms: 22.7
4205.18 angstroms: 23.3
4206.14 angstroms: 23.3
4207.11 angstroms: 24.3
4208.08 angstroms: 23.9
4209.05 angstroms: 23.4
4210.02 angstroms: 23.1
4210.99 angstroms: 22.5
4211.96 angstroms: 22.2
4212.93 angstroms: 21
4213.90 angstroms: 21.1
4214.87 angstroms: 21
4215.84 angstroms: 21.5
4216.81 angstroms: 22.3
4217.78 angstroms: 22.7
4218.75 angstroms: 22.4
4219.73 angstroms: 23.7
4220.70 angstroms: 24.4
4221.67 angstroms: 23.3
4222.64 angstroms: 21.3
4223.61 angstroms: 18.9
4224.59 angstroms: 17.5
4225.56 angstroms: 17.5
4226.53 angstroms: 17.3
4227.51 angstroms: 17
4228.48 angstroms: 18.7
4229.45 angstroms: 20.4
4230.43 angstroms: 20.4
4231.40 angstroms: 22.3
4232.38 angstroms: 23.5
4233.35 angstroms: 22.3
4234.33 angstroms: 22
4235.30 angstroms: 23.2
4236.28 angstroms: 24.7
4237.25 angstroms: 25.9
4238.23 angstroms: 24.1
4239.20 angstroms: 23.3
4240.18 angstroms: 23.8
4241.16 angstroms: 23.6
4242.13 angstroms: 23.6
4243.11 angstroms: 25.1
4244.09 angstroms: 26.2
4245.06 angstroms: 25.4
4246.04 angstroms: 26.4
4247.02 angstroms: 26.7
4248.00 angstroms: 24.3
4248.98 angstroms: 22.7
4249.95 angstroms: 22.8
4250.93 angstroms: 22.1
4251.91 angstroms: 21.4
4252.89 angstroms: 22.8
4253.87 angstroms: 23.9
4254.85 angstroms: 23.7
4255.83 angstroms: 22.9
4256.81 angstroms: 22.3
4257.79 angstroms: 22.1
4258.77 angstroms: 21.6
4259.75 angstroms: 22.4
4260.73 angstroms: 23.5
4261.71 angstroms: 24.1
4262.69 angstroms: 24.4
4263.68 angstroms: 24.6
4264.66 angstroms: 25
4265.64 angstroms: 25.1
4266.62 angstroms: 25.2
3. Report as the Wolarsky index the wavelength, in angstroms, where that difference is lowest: 4227.51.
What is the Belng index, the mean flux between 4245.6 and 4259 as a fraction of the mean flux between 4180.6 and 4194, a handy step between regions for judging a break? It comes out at 1.07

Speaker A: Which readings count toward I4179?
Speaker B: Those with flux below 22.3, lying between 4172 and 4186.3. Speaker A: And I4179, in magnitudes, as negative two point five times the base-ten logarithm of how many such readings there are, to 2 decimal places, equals -2.50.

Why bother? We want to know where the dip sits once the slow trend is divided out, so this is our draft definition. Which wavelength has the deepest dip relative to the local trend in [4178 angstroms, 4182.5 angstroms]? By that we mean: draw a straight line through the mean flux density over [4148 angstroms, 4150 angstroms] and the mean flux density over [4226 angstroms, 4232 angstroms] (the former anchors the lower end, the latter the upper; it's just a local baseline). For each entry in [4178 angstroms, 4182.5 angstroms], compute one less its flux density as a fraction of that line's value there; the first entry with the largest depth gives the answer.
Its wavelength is 4178.15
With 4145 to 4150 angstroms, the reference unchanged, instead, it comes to 4147.48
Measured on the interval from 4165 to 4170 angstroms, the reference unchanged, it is 4169.50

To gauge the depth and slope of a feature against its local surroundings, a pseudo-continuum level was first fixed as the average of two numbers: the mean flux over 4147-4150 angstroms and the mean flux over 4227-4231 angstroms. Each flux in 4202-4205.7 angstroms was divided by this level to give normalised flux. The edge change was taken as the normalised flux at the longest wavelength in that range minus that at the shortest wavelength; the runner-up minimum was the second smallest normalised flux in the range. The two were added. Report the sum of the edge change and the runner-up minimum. 1.26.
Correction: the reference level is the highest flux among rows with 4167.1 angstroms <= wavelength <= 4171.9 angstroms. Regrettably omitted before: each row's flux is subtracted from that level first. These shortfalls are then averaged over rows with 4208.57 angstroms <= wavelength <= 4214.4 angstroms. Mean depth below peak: 1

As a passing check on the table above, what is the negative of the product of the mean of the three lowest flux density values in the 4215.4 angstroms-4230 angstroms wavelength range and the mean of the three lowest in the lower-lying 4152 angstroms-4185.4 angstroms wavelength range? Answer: -320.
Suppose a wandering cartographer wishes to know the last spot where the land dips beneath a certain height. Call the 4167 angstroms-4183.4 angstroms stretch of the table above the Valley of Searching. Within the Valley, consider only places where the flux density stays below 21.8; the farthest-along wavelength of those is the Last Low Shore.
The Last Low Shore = 4182.96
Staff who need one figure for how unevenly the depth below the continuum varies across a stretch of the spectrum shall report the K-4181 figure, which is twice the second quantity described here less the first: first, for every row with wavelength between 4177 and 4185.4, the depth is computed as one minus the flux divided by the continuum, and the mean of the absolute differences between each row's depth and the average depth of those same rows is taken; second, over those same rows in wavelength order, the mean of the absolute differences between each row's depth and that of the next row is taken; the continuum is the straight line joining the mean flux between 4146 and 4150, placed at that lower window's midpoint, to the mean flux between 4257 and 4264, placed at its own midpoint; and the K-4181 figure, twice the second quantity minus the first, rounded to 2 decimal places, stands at 0.10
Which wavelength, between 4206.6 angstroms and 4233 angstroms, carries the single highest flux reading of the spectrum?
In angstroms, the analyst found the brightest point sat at 4220.70 angstroms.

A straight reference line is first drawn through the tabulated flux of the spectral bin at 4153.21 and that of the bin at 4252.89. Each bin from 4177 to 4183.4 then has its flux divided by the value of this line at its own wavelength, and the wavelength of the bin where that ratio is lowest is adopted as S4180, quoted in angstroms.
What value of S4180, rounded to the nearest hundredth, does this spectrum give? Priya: 4182.96 angstroms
